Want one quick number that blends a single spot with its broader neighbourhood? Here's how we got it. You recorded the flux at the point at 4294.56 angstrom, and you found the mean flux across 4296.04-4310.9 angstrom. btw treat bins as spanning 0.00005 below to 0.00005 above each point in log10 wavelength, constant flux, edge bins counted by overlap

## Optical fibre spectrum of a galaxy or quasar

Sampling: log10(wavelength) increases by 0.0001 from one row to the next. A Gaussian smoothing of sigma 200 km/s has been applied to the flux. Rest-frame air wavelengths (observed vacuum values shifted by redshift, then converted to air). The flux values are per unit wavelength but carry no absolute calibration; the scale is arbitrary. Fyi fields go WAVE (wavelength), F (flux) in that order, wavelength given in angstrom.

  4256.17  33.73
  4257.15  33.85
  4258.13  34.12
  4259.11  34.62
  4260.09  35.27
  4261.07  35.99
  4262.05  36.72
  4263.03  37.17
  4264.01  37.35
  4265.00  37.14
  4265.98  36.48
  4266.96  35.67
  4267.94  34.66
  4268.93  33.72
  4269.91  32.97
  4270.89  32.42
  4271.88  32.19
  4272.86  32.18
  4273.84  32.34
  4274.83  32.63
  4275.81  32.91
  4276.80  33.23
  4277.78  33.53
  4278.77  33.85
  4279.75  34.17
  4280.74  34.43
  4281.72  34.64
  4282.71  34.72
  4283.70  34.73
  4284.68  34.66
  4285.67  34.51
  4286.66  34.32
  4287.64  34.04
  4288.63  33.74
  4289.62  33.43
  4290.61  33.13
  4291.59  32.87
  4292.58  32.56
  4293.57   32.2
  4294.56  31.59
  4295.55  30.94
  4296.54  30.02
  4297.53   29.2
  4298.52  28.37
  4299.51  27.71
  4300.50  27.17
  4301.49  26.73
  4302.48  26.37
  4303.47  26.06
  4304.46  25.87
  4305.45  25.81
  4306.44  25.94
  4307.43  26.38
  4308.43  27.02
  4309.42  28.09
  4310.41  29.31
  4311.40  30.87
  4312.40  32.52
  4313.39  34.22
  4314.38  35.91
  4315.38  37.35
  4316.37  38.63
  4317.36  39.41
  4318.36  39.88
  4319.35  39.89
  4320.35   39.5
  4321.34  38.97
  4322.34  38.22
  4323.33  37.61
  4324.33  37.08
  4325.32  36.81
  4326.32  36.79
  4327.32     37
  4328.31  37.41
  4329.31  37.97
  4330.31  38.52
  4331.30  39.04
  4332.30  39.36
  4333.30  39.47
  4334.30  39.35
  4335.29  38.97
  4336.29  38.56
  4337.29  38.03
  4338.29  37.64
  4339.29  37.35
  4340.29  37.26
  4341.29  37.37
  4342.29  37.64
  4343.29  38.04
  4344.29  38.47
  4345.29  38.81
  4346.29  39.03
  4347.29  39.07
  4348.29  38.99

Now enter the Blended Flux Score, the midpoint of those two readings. 29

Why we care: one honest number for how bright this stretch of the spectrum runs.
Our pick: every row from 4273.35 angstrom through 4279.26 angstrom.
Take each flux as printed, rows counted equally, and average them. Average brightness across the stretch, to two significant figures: 33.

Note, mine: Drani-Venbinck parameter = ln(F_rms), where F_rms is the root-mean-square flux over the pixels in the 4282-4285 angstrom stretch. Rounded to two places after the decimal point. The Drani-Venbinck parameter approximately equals 3.55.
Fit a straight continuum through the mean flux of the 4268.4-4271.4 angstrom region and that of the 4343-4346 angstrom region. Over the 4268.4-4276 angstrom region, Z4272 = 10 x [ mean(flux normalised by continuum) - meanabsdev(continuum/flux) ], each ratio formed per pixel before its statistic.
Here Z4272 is 9.7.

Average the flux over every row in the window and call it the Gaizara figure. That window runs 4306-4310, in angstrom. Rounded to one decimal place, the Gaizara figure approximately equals 26.9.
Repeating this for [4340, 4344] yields 37.6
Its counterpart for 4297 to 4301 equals 28.1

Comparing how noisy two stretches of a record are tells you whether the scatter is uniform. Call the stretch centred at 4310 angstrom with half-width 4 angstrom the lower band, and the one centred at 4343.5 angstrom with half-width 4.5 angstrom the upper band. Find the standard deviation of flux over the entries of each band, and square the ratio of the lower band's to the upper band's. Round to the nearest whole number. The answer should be 16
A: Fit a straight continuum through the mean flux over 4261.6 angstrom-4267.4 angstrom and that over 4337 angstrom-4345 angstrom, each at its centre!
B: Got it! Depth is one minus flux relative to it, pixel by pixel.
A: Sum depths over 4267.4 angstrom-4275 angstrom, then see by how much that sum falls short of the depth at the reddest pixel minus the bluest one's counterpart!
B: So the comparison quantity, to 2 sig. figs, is -0.80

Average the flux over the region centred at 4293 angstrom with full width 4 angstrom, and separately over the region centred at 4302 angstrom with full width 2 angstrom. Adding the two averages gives 58.9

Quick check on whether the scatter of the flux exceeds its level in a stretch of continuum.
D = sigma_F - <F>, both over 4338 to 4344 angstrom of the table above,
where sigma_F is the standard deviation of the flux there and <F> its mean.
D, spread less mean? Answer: -37.3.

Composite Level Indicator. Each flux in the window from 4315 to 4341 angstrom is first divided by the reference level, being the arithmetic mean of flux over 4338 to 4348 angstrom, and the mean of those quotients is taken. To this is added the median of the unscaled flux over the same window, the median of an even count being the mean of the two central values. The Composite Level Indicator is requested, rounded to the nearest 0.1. 39.4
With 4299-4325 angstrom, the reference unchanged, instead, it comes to 32.5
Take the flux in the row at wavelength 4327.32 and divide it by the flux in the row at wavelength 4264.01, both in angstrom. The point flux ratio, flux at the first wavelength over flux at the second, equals 0.99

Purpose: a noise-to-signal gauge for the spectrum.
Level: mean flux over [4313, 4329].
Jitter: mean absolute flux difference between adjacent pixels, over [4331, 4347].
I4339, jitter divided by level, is 0.008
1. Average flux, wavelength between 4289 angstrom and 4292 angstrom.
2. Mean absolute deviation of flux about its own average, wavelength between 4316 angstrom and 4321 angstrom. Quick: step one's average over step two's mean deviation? 94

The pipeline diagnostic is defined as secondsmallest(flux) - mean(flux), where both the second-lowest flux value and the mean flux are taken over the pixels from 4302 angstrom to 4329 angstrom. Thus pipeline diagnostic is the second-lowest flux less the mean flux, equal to -8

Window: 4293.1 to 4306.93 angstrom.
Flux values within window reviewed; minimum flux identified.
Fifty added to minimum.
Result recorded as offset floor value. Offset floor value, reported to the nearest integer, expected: 76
